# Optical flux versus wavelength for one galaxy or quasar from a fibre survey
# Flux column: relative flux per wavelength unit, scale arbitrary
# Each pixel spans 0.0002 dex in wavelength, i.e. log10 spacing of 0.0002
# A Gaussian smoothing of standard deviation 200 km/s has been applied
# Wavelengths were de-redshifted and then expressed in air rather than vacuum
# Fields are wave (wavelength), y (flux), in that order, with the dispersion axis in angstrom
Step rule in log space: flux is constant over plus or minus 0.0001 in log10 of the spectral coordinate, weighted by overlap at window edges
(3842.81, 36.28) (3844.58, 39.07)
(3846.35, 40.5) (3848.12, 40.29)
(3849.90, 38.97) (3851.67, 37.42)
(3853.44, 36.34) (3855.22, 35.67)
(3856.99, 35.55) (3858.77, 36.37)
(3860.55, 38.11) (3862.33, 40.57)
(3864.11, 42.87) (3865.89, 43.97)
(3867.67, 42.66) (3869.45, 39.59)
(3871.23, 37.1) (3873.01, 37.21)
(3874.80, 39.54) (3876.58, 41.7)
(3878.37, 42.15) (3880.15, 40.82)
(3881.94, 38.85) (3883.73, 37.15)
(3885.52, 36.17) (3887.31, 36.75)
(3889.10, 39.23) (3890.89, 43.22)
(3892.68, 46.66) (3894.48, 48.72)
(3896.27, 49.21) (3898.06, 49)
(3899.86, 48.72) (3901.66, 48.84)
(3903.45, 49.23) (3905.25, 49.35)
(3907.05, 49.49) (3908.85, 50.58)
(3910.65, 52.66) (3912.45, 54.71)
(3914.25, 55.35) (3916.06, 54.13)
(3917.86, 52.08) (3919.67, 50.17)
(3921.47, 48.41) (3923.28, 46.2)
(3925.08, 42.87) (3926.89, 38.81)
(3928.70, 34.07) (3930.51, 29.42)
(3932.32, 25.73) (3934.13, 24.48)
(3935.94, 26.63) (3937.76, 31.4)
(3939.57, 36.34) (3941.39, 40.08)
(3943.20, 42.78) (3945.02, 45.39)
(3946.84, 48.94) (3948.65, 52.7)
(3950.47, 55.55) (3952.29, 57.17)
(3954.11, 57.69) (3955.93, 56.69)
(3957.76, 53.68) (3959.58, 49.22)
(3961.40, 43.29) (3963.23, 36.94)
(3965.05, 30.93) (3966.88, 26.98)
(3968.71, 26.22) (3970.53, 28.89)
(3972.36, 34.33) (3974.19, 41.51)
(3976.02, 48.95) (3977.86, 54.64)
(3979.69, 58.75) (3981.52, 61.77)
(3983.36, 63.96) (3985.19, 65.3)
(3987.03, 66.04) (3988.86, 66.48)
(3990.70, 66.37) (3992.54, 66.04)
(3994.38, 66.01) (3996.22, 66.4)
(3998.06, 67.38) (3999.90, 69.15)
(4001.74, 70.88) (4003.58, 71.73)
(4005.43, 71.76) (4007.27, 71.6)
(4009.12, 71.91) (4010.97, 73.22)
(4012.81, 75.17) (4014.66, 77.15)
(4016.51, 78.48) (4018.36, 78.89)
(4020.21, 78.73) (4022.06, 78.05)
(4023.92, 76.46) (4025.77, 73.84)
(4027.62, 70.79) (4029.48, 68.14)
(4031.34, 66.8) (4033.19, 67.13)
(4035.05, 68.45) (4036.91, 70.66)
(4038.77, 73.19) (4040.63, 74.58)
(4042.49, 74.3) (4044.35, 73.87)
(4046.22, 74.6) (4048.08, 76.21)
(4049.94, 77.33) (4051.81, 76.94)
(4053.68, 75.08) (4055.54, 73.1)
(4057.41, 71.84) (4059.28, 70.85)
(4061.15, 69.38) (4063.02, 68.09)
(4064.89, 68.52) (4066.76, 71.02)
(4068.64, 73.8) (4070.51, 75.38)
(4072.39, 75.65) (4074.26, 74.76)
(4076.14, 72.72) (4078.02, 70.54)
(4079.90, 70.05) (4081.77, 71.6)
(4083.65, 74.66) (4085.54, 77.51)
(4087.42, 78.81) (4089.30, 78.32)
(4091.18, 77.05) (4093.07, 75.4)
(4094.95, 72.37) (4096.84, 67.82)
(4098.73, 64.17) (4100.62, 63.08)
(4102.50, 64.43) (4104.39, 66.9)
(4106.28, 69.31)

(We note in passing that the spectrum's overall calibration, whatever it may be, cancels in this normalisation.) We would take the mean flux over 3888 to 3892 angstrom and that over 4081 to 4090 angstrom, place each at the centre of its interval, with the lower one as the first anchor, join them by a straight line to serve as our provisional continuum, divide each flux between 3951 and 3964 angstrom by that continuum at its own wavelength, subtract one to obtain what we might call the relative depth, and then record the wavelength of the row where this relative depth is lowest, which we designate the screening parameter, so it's 3963.23 angstrom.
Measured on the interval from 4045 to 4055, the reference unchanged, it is 4053.68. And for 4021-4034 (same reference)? 4033.19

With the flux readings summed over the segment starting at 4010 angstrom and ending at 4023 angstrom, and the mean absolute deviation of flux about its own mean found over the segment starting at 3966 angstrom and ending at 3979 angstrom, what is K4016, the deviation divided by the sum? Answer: 0.017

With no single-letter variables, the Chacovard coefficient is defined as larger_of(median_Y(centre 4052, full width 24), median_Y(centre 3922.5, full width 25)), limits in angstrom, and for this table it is 74.3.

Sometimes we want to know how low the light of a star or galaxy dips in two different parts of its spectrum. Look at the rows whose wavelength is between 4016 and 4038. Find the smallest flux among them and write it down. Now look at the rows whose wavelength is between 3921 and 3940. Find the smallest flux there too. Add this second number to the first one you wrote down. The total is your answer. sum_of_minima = 91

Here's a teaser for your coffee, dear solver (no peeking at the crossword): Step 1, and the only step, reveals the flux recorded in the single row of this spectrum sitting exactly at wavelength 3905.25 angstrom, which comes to 49.35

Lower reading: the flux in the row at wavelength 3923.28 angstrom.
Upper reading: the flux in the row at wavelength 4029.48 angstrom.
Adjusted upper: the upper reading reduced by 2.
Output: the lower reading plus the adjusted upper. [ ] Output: 112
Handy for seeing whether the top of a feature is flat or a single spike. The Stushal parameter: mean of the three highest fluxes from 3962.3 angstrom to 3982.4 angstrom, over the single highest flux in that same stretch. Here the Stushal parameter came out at 0.9452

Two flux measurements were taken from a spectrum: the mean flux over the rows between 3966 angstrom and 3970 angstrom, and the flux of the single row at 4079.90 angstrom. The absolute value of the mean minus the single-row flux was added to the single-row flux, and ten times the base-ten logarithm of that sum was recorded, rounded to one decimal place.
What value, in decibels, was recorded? 20.5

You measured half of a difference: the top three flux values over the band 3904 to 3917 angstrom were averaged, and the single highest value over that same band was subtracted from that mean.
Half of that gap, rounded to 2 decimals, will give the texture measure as -0.31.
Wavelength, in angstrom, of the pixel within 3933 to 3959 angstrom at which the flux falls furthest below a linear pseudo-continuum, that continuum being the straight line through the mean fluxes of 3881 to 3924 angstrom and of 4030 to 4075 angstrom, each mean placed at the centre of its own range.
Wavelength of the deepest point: 3934.13 angstrom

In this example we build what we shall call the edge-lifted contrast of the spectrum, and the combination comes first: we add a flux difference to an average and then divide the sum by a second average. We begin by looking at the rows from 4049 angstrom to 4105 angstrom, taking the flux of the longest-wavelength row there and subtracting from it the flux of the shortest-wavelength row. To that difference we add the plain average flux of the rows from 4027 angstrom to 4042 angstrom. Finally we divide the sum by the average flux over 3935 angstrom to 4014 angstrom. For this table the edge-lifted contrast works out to 1.1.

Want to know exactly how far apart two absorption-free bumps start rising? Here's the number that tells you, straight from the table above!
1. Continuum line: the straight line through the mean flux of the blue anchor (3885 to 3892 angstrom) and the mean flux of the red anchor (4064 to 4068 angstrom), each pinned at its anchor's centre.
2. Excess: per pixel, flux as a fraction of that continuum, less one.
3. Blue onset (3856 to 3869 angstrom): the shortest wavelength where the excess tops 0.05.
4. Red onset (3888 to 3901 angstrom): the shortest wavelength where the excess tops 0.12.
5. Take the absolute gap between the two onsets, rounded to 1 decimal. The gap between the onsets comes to 35.7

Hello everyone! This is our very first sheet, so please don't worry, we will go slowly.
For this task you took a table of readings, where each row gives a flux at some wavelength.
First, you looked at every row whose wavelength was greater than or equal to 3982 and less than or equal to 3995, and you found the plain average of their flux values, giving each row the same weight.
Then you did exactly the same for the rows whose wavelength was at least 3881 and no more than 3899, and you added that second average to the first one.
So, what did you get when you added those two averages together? 108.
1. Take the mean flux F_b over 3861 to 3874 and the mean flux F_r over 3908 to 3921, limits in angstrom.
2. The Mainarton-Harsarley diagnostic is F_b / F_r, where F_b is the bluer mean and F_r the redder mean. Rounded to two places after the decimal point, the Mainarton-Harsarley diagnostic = 0.77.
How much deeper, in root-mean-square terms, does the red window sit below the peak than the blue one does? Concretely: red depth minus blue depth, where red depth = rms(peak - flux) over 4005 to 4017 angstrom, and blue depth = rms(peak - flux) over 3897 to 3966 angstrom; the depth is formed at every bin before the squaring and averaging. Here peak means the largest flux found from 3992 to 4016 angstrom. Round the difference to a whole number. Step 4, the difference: -29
